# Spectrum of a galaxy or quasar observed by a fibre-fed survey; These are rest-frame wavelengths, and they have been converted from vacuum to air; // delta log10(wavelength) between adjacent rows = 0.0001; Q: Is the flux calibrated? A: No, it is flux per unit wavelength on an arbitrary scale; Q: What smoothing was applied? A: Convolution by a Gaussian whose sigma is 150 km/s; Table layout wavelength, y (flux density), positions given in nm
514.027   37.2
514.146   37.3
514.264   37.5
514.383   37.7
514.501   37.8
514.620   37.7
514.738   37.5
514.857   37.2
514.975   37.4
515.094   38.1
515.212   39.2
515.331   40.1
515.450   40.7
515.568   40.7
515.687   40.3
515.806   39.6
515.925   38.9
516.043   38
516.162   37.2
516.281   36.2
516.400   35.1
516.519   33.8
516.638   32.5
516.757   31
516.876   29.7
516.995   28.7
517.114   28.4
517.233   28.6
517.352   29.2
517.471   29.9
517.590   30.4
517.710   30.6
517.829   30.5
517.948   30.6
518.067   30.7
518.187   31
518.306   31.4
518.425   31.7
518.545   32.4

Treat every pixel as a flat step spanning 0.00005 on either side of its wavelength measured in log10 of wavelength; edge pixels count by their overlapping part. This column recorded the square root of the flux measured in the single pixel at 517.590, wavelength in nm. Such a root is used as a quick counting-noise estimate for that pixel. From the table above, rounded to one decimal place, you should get 5.5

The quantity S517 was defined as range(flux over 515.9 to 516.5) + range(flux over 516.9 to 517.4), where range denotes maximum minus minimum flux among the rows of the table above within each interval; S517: 4.6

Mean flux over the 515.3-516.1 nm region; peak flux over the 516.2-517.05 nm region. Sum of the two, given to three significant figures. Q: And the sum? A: 76.0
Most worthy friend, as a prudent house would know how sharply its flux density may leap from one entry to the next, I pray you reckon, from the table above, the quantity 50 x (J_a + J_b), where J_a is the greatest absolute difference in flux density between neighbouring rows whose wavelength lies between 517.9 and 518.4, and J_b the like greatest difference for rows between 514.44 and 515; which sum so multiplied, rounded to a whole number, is 35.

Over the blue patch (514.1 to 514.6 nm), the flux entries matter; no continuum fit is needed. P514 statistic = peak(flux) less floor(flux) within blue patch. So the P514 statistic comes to 0.5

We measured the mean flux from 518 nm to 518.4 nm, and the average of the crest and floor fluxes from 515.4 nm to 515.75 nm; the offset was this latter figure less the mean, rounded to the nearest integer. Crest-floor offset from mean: 9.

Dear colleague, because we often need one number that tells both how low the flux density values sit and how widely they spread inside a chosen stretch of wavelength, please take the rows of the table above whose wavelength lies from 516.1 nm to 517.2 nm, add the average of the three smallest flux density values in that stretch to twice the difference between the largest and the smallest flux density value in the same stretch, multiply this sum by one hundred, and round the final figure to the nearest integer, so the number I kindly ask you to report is 4653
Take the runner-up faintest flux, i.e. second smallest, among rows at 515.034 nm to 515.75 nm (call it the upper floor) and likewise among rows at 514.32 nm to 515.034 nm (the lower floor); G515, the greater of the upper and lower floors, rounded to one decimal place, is 39.2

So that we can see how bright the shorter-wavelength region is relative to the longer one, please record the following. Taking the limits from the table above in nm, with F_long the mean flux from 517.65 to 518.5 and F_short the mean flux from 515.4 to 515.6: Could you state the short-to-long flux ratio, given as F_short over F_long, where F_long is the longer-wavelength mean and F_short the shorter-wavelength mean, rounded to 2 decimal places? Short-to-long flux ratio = 1.32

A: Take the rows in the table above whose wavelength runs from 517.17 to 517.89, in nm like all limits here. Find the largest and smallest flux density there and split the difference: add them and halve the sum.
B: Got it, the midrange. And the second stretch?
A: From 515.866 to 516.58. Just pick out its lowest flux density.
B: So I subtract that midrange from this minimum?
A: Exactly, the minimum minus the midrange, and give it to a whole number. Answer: 4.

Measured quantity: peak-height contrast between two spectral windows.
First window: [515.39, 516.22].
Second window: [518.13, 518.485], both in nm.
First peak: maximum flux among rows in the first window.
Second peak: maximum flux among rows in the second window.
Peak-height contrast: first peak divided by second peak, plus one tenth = 1.38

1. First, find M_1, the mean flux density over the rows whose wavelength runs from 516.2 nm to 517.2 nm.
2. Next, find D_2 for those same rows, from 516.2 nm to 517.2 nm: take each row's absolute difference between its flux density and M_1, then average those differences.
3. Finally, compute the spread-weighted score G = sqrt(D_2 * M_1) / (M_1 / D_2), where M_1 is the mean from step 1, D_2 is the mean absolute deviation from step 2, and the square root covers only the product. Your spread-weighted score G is 0.7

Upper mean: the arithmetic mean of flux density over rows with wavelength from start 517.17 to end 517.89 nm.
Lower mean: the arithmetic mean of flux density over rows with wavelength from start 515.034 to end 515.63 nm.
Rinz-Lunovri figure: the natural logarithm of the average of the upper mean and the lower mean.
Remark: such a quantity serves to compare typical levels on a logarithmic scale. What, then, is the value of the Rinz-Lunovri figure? 3.55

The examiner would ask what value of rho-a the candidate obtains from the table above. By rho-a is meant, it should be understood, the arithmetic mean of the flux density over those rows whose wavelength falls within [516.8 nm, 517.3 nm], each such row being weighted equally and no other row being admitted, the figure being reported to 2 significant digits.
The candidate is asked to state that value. 29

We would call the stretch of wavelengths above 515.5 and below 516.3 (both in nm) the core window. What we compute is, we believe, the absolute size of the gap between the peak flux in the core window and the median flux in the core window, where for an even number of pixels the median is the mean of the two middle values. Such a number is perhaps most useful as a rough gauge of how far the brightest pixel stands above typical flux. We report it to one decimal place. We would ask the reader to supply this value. 1.8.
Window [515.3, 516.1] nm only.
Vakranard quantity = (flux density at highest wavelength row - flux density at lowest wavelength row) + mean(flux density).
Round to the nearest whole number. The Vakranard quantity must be 38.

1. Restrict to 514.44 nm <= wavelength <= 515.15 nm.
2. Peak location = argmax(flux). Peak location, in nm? 515.094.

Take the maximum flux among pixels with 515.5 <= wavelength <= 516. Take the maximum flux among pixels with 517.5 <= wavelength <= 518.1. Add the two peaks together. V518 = 71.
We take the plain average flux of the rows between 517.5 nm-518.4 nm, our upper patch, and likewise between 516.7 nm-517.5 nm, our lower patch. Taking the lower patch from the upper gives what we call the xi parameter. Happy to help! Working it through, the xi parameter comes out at 1.4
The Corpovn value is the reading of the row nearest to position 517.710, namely 30.6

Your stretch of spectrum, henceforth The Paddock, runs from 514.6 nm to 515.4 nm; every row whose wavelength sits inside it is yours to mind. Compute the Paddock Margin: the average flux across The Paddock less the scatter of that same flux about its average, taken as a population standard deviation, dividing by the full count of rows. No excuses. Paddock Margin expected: 37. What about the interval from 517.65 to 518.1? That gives 31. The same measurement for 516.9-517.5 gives 28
